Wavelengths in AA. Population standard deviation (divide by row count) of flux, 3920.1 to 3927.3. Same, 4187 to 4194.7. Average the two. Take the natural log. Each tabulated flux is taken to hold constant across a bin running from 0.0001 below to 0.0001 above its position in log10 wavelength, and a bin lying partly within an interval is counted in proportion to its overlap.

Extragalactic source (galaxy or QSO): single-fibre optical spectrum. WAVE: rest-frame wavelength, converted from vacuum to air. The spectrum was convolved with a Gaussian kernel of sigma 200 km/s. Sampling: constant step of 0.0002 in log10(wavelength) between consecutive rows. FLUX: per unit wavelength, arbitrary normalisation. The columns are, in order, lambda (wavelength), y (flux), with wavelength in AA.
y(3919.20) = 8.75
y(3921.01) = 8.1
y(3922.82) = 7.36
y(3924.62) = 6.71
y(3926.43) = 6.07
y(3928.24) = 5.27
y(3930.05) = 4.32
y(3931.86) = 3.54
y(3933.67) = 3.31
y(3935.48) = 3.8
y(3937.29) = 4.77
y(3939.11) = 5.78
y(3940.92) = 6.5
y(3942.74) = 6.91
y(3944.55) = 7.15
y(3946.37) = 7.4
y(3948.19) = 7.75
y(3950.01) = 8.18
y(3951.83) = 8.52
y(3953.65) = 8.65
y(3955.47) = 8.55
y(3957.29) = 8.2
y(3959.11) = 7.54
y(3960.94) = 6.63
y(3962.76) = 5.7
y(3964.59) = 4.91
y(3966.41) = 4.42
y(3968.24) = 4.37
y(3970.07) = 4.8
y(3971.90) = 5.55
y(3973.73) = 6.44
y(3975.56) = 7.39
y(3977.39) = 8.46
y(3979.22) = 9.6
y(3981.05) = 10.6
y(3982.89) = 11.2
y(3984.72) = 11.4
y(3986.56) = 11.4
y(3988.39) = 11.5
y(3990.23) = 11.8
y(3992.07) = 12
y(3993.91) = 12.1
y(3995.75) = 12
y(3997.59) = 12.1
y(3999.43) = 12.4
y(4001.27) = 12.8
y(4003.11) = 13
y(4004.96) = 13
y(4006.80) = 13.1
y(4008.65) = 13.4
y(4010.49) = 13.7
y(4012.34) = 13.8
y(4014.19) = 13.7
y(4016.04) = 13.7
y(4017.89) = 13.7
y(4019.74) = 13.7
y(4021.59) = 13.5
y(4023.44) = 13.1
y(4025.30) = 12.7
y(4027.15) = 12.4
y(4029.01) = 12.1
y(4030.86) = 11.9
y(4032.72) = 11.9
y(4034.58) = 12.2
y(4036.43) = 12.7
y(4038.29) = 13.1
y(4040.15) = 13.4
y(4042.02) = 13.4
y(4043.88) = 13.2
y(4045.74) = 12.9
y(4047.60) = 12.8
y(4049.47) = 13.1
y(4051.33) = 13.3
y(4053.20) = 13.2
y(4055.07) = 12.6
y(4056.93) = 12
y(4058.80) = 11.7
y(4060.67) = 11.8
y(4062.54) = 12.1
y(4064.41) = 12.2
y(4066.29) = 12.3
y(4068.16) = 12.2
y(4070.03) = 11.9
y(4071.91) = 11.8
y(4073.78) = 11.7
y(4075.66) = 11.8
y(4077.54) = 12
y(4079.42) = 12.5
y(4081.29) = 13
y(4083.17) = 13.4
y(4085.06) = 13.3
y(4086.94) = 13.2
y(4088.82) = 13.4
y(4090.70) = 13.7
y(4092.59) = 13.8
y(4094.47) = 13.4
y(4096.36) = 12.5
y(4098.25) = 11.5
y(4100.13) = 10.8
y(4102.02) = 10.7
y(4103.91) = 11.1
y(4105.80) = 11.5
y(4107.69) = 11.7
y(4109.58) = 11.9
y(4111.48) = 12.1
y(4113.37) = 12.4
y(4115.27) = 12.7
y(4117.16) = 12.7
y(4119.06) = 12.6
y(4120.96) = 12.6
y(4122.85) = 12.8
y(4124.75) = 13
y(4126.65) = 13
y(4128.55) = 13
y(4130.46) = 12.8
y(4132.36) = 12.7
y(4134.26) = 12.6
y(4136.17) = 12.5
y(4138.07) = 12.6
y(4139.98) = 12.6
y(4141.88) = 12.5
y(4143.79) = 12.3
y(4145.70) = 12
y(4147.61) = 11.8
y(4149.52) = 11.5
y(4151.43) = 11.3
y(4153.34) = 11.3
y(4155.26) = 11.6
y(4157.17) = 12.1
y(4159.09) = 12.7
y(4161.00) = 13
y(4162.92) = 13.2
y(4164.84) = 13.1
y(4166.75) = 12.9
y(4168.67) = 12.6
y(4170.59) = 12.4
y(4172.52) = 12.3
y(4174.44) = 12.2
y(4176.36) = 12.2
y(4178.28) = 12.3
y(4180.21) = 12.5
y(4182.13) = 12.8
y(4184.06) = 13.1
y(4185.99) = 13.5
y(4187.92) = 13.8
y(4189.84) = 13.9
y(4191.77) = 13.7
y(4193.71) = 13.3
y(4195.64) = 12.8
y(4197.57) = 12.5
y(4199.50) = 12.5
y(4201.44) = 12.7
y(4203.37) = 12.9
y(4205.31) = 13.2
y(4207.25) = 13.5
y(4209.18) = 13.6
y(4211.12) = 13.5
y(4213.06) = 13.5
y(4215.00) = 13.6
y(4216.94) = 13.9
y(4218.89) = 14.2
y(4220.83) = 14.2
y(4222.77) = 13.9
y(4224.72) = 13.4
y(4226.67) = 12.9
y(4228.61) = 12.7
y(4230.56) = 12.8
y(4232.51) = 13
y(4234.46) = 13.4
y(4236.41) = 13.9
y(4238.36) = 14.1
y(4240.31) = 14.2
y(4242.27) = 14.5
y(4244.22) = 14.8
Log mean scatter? -0.71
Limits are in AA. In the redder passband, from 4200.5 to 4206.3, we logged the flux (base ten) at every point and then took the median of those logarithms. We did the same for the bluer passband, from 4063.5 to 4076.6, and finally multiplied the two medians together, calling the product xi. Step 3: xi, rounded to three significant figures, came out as 1.19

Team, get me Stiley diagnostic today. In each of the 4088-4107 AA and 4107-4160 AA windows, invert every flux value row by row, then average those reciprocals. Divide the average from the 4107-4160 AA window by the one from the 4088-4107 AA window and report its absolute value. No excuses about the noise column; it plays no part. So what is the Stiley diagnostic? 1.0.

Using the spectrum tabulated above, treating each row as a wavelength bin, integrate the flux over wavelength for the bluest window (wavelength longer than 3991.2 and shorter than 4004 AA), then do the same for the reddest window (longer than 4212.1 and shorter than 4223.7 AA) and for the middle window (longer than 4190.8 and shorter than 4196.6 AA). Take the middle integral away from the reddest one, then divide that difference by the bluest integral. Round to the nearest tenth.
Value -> 0.5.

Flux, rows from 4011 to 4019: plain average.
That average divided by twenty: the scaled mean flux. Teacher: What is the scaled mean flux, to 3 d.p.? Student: 0.686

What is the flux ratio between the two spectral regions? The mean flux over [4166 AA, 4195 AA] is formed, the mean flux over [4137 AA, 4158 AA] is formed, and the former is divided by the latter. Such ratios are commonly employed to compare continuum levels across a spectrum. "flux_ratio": 1.1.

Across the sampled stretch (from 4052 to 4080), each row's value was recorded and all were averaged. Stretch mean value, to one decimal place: 12.1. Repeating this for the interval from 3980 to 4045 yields 12.6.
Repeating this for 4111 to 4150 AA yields 12.5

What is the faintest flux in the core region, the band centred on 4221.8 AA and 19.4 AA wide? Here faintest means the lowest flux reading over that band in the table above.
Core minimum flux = 12.7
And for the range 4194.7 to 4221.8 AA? 12.5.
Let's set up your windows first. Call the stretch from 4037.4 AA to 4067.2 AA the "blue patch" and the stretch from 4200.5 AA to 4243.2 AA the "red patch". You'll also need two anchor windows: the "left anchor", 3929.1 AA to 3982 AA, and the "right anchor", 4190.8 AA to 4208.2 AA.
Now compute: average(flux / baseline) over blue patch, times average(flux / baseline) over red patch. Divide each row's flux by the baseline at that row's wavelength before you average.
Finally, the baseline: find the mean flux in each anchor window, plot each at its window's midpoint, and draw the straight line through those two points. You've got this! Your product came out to 1.4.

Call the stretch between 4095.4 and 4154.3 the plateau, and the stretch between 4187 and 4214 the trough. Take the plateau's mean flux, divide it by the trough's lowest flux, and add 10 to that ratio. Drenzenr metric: 11.0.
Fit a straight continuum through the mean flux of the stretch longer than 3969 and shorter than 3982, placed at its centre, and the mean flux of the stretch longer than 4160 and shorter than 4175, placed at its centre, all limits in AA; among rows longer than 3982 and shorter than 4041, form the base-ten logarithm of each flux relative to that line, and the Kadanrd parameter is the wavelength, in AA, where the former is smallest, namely 4032.72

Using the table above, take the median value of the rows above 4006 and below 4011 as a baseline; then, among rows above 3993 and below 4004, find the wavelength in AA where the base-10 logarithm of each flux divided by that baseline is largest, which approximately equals 4003.11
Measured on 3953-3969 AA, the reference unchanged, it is 3953.65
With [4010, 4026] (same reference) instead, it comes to 4012.34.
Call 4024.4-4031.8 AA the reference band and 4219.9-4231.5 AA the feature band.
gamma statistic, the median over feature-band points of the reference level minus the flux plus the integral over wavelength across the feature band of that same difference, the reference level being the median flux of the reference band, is -13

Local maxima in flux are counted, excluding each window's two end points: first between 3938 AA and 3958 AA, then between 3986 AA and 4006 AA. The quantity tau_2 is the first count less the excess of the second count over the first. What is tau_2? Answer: 1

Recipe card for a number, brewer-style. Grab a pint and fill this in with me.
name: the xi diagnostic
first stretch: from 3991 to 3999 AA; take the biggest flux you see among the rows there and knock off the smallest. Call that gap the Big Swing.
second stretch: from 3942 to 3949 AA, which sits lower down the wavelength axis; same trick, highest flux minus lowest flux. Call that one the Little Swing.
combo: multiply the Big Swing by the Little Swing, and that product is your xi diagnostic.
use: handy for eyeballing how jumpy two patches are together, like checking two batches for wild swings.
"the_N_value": 0.08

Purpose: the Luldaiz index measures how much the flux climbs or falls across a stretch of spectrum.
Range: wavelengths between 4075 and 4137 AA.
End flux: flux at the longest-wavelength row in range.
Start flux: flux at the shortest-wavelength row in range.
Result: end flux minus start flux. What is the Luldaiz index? 0.70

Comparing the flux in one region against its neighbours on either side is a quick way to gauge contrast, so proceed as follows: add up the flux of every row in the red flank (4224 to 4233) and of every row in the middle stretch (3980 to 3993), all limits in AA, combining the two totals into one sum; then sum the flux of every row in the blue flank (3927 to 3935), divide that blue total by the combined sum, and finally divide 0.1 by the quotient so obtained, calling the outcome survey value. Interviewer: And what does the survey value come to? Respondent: 0.9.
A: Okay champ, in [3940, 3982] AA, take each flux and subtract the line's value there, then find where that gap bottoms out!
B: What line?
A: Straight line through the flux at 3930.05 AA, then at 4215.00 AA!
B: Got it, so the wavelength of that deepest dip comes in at 3968.24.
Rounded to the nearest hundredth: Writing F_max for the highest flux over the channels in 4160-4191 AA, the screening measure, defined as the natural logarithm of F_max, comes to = 2.63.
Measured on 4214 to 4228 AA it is 2.65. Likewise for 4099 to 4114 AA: 2.52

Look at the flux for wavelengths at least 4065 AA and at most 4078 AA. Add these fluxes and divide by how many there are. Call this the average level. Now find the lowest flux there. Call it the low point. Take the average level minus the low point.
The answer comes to 0.26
